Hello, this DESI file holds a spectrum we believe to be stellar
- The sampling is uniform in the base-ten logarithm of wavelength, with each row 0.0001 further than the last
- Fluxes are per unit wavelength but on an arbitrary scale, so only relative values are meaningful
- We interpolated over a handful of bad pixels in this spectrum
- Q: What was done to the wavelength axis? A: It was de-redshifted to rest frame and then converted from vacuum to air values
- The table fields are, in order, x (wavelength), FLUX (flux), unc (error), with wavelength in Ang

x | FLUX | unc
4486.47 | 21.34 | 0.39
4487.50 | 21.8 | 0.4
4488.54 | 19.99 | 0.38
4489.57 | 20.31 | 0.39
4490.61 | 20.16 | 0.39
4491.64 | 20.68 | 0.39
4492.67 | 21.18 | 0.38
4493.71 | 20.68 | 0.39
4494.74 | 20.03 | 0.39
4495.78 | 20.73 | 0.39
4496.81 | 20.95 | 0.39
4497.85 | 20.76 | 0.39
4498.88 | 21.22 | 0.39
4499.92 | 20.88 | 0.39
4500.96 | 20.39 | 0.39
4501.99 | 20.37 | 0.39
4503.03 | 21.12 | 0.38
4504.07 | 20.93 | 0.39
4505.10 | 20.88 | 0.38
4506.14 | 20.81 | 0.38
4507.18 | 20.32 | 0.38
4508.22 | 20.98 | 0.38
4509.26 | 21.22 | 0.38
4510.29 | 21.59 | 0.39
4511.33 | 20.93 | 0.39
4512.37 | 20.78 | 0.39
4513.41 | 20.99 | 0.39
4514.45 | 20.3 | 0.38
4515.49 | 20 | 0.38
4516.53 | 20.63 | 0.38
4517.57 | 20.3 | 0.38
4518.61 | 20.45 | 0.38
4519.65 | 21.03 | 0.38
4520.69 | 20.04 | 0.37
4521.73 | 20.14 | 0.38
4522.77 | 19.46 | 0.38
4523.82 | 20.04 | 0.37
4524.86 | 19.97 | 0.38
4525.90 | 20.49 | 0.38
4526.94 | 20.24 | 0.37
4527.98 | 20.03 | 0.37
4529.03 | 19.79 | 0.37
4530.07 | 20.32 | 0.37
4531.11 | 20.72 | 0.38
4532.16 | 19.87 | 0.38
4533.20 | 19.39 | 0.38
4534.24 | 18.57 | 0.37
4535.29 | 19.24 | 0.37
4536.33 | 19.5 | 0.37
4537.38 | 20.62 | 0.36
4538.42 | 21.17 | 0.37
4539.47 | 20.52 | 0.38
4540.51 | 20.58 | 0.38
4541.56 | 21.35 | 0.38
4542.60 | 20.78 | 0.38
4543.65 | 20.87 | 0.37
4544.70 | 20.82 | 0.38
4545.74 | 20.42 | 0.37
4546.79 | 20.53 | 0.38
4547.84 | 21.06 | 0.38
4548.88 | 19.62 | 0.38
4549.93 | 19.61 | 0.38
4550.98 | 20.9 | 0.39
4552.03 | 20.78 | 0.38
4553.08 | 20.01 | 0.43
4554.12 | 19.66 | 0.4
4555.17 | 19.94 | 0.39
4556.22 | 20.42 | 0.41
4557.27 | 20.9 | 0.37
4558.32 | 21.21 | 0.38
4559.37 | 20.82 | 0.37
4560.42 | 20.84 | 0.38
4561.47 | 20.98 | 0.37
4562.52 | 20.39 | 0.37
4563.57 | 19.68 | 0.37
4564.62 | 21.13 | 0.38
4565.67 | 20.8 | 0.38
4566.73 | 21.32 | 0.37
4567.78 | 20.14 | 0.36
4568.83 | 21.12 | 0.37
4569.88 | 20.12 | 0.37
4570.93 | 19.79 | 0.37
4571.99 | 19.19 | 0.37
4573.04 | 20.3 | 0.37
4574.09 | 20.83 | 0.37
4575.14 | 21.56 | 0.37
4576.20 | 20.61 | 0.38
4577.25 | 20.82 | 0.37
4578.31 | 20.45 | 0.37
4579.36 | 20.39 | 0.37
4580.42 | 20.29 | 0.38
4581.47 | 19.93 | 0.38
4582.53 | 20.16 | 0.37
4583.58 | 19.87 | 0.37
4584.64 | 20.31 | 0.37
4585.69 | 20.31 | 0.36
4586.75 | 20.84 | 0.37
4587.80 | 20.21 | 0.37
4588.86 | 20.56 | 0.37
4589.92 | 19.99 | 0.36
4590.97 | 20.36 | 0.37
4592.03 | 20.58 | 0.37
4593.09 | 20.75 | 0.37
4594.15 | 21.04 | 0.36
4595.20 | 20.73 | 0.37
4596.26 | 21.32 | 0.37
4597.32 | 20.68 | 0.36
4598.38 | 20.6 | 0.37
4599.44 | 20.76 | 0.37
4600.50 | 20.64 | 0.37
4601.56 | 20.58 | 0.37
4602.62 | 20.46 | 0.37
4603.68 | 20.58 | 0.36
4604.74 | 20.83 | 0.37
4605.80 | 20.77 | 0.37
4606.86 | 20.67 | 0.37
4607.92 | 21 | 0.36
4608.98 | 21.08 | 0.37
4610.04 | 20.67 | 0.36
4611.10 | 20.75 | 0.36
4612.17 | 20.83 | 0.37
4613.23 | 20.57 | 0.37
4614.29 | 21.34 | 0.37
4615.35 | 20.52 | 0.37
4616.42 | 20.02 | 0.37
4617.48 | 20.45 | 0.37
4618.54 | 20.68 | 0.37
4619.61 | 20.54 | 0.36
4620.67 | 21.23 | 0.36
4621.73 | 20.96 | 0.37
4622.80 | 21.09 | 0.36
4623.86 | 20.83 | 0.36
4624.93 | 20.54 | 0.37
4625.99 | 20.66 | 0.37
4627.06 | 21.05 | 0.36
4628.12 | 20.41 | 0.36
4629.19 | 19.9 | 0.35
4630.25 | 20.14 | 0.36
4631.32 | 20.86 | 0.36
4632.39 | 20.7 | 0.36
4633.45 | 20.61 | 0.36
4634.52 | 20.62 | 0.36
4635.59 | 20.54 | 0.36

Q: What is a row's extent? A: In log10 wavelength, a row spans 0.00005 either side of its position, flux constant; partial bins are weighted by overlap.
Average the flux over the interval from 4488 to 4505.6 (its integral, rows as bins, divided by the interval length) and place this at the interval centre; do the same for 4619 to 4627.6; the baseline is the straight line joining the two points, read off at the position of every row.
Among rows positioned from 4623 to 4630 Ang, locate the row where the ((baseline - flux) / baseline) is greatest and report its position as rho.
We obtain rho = 4629.19 Ang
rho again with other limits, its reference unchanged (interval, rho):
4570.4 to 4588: 4571.99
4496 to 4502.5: 4501.99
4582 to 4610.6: 4583.58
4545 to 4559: 4549.93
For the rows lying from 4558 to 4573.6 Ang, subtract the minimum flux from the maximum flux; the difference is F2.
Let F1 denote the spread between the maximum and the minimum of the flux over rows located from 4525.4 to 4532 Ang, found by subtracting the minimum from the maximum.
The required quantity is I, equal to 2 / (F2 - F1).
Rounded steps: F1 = 0.93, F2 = 2.13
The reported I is 1.7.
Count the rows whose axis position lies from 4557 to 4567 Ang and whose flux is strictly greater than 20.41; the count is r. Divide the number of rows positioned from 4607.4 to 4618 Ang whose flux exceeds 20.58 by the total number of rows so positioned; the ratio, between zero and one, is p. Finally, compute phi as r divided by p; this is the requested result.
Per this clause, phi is 13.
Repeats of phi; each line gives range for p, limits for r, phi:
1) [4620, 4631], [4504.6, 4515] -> 13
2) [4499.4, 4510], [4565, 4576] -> 7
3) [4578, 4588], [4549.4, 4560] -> 60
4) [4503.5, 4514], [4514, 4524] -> 3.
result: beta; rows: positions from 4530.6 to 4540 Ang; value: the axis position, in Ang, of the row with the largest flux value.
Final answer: 4538.42 Ang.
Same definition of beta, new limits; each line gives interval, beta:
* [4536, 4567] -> 4541.56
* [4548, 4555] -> 4550.98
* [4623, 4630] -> 4627.06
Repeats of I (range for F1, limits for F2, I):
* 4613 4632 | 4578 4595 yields -7.4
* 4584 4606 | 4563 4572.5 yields 2.5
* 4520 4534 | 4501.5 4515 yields -50.0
